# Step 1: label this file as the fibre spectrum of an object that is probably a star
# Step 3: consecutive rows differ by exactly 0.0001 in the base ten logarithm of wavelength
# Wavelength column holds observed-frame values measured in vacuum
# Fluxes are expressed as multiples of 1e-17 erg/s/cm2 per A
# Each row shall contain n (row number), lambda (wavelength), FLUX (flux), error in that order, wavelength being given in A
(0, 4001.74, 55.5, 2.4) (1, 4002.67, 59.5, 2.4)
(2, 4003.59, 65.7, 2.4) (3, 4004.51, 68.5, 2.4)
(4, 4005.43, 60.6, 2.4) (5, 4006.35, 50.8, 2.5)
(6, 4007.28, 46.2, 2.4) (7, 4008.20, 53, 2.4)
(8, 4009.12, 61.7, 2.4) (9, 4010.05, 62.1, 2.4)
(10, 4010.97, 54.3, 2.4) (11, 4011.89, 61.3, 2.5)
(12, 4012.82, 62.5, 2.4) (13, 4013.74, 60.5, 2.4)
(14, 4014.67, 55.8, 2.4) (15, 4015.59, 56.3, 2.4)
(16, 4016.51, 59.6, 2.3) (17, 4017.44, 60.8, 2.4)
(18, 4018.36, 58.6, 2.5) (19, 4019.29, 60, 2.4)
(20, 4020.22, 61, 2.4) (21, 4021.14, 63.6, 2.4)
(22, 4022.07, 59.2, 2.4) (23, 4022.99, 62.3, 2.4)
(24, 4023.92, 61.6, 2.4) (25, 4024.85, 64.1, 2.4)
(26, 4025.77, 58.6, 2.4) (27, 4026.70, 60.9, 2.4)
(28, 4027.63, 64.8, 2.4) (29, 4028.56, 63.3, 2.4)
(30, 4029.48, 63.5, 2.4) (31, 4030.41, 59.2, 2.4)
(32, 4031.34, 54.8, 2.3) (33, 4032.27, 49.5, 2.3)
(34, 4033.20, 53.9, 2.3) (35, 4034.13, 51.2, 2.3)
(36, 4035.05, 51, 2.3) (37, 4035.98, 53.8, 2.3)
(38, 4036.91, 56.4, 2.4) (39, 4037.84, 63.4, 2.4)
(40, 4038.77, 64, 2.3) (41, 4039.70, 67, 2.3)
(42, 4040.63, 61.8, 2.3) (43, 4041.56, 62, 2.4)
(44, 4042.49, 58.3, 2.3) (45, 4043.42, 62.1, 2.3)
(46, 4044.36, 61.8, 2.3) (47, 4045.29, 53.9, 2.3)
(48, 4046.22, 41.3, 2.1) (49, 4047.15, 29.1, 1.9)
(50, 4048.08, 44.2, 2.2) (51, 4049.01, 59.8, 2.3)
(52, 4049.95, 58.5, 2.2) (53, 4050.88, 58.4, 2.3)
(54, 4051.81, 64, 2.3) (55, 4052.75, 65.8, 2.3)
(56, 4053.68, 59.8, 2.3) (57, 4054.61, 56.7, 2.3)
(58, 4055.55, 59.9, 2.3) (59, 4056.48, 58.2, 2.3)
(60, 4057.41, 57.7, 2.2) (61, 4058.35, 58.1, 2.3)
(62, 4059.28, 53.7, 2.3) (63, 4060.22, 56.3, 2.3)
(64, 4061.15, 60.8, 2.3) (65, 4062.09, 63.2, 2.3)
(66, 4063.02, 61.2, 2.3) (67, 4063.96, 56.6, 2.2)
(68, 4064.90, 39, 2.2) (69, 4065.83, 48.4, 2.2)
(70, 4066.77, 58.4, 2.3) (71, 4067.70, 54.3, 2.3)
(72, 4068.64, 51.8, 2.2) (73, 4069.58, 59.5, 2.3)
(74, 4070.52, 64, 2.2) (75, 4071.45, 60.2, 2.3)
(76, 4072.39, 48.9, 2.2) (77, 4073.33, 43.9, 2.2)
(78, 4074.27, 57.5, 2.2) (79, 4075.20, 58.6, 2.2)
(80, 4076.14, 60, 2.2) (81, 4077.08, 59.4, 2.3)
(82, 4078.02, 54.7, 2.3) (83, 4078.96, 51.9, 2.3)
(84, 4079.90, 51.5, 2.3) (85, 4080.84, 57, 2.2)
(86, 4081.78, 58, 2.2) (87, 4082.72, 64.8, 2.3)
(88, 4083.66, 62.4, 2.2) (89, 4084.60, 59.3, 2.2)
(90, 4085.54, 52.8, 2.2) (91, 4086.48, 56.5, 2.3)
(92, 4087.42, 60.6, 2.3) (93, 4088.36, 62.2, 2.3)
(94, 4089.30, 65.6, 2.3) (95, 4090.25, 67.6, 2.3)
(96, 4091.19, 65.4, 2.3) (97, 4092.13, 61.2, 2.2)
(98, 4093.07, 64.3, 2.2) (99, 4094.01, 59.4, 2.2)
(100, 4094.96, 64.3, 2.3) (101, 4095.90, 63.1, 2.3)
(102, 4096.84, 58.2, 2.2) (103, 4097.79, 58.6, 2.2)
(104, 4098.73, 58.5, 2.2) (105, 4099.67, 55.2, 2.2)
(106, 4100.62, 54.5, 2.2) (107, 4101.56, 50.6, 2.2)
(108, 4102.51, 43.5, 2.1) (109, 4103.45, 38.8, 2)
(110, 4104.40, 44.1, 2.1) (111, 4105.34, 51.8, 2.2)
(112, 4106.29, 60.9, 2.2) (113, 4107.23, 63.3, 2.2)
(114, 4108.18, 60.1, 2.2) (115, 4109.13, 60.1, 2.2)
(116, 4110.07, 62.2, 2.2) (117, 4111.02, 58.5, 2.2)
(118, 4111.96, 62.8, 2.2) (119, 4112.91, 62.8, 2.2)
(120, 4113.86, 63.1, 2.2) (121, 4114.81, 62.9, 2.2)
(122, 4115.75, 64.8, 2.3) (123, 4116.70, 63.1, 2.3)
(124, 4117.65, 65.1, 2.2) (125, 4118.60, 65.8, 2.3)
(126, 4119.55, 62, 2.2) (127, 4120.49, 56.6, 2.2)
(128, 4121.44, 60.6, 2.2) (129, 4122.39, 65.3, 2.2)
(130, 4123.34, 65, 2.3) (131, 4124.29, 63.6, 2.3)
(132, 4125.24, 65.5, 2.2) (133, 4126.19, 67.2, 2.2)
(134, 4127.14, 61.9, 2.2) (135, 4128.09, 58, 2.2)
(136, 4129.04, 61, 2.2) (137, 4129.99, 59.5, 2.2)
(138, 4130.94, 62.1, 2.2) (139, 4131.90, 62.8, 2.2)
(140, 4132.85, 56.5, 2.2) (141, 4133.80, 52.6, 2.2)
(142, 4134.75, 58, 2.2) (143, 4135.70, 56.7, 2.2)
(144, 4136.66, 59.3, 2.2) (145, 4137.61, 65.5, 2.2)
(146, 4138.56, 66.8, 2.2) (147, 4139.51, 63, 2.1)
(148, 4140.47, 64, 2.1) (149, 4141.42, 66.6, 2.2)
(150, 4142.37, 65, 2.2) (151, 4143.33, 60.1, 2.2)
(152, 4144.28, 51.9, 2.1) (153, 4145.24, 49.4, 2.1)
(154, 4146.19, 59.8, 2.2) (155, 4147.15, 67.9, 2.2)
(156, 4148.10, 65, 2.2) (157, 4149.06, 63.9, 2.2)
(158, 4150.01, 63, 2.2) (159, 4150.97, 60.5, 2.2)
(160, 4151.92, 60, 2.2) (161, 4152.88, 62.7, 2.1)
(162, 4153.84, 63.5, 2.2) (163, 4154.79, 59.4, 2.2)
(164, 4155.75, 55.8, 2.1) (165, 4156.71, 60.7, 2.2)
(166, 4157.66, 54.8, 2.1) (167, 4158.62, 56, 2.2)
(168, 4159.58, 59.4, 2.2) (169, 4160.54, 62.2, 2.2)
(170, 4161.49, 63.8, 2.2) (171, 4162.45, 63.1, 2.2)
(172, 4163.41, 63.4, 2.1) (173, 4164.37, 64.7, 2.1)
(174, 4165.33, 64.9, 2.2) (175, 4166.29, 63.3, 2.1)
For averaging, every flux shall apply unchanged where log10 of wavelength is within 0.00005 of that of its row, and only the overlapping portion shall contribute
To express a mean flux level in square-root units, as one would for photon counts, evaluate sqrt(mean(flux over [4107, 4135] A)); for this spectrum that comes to 7.86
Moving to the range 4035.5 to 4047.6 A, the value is 7.52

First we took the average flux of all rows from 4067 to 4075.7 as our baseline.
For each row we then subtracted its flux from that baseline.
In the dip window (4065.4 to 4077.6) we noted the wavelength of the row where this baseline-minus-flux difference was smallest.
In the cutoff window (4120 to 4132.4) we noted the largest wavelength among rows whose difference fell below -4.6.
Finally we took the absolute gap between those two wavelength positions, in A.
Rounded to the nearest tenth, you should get 61.4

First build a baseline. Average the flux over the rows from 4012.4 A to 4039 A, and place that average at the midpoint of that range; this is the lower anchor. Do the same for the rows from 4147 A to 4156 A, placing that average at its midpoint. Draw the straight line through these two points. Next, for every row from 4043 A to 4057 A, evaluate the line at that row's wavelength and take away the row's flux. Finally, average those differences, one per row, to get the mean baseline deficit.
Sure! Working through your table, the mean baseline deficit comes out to 4.1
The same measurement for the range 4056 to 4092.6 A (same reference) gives 2.8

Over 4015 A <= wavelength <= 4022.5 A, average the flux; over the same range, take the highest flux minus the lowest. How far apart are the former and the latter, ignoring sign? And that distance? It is 53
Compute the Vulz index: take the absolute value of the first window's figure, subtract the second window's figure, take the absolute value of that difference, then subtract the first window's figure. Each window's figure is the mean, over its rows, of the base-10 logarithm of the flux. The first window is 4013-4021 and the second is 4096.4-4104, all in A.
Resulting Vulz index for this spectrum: -1.71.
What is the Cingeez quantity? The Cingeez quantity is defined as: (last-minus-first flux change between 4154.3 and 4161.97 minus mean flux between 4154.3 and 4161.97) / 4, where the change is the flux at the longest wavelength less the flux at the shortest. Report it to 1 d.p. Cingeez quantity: -13.7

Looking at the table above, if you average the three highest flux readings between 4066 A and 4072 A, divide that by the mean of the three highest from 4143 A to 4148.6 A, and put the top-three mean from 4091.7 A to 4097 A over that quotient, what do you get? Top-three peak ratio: 67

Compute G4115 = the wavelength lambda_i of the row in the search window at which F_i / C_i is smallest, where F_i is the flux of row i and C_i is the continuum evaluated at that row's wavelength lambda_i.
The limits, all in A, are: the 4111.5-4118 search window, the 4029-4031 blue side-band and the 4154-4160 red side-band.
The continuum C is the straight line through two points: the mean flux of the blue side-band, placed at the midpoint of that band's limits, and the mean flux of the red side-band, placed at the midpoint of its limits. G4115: 4111.96 A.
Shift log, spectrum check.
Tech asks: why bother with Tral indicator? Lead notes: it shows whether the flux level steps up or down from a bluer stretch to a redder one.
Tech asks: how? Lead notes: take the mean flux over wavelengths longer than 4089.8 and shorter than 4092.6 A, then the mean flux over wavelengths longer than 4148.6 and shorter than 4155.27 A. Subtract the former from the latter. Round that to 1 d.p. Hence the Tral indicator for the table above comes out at -2.9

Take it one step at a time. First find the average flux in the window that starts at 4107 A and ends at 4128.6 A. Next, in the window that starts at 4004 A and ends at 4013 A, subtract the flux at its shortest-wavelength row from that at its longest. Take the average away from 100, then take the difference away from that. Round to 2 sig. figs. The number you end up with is 43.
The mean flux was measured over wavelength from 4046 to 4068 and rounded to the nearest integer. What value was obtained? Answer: 55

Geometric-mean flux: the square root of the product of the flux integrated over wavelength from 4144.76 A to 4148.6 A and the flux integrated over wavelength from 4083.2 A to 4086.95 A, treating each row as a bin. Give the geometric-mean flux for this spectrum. 224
